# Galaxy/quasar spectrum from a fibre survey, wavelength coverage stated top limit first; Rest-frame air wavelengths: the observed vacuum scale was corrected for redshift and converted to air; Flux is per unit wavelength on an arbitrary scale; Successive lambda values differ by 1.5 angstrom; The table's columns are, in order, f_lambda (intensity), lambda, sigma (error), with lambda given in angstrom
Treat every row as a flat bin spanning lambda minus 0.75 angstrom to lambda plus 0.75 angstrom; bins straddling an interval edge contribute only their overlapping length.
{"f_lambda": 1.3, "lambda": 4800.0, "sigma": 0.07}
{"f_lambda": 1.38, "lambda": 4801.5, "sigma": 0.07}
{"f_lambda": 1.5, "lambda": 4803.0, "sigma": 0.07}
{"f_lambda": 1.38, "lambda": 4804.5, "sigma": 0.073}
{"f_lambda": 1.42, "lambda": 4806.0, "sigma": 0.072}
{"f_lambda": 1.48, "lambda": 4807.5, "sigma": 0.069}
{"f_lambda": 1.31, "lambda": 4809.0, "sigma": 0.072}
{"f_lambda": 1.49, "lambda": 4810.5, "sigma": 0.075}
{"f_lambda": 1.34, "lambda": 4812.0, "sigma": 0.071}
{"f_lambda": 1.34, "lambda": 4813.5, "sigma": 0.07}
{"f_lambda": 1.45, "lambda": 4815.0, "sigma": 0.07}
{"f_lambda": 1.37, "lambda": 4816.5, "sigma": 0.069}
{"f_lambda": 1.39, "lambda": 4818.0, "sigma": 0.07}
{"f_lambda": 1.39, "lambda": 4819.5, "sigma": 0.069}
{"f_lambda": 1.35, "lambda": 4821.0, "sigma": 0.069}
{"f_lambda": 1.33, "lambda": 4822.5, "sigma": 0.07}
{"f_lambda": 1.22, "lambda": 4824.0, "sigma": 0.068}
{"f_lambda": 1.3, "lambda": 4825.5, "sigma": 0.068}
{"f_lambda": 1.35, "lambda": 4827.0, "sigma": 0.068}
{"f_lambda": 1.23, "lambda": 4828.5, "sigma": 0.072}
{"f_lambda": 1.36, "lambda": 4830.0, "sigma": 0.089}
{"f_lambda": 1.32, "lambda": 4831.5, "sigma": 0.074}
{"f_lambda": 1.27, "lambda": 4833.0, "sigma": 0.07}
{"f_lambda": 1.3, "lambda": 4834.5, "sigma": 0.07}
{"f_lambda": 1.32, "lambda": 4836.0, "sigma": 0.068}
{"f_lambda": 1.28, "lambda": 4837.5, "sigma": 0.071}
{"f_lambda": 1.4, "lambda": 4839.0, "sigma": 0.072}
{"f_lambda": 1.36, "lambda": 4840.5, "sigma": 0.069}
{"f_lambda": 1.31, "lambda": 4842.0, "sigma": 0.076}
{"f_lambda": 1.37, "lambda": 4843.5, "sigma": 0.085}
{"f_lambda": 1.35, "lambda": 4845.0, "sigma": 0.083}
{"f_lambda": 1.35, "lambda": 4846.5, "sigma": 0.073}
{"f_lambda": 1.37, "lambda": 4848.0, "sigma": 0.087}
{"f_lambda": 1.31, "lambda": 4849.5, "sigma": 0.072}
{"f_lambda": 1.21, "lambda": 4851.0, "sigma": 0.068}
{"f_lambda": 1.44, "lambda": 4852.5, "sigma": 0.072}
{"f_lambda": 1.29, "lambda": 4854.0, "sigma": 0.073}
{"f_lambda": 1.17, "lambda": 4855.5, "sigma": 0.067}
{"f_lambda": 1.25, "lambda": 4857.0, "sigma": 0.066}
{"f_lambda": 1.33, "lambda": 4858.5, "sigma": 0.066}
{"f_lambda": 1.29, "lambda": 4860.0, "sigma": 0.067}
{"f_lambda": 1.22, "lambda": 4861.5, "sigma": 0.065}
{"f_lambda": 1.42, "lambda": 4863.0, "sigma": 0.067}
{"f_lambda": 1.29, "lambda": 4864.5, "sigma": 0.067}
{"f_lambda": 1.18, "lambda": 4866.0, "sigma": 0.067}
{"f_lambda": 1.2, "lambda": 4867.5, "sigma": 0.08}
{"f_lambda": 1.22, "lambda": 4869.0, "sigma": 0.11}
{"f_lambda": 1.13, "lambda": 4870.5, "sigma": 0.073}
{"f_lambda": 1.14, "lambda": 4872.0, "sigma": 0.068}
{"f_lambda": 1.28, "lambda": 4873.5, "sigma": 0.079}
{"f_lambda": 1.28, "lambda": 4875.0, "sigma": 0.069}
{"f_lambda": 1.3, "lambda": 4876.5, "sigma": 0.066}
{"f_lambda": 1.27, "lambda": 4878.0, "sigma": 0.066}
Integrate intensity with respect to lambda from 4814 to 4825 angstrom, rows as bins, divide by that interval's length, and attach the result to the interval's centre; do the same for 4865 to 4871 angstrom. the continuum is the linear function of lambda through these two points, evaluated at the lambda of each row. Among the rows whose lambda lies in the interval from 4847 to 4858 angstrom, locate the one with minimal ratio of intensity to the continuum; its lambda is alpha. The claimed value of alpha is 4855.5 angstrom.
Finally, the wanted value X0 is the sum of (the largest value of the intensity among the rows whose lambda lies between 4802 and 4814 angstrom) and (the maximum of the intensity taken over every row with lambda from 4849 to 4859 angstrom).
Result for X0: 2.94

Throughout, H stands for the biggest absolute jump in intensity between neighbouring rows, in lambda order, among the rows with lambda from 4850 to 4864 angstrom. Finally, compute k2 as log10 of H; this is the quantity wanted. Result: -0.6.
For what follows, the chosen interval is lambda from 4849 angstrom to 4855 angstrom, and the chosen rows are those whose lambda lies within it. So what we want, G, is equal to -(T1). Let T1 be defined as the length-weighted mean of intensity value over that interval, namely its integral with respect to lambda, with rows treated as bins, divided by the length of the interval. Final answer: -1.31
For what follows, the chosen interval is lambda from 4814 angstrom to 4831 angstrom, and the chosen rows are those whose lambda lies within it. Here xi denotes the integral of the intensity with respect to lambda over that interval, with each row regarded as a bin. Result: 22.8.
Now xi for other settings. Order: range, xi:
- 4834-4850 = 21.4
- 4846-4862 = 20.7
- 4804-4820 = 22.3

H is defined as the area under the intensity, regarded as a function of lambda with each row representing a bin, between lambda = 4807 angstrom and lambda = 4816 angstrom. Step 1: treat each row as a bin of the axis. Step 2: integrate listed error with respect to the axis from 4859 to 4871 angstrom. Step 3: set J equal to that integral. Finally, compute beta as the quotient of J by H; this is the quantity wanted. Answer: 0.071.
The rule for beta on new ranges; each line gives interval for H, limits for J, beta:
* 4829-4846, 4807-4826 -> 0.059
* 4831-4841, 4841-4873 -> 0.179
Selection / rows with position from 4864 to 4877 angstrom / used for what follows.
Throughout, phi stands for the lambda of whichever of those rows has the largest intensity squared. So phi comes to 4876.5 angstrom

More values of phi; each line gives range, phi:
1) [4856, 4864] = 4863.0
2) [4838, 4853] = 4852.5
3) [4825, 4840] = 4839.0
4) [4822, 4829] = 4827.0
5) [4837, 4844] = 4839.0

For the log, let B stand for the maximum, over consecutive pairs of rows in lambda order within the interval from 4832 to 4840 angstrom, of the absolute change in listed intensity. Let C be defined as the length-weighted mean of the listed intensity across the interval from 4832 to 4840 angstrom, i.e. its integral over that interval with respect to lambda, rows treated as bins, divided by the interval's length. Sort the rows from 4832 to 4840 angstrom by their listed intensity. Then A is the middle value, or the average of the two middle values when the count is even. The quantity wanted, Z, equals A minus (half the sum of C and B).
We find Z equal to 0.582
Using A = 1.30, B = 0.120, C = 1.316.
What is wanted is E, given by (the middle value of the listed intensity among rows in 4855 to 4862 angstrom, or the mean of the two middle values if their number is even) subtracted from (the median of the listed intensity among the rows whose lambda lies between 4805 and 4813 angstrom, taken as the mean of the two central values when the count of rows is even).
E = 0.17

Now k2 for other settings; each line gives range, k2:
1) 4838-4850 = -1.2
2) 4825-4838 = -0.9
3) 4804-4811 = -0.7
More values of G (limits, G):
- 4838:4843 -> -1.35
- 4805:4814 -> -1.40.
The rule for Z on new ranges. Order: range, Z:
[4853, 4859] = 0.578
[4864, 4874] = 0.529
